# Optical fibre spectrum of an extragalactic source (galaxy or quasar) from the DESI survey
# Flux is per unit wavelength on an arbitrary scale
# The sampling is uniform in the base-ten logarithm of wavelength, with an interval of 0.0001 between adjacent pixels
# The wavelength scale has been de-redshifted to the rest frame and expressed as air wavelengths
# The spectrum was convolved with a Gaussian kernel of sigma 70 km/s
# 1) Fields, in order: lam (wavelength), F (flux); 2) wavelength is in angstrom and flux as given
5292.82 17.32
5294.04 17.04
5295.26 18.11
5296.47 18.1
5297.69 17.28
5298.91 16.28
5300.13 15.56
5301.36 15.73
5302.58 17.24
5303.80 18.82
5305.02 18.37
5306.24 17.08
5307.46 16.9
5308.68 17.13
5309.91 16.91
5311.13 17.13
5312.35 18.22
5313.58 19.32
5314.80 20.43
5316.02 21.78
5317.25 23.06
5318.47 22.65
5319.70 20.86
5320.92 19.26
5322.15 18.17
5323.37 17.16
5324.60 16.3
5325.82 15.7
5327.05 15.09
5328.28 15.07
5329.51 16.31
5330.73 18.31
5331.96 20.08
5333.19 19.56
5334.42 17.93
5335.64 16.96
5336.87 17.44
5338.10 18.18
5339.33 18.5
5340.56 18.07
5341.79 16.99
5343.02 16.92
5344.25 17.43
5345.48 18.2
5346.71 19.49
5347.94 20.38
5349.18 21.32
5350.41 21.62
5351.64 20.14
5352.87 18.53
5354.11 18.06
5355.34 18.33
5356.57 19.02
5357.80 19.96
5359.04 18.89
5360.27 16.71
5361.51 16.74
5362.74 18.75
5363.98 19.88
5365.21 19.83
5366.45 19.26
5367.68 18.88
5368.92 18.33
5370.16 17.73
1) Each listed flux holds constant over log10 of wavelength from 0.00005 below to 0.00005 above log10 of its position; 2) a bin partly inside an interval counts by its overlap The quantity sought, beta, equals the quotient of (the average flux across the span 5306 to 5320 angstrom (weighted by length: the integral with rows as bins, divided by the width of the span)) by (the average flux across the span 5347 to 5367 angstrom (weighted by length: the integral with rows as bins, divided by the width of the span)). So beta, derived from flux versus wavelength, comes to 1.01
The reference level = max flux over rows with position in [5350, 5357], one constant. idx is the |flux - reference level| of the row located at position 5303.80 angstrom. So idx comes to 2.8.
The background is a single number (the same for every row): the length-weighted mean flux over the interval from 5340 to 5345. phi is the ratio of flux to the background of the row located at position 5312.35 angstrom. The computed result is 1.05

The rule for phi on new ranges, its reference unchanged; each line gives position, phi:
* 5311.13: 0.99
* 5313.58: 1.11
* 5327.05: 0.87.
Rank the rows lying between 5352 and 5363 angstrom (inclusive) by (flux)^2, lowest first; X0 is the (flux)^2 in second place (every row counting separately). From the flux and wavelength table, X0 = 280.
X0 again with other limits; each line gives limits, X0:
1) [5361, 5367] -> 352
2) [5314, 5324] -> 330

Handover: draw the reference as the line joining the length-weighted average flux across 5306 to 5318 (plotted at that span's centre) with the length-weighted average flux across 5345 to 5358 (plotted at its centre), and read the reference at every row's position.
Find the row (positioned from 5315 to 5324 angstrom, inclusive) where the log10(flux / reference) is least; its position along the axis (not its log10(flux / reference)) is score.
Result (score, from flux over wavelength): 5323.37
